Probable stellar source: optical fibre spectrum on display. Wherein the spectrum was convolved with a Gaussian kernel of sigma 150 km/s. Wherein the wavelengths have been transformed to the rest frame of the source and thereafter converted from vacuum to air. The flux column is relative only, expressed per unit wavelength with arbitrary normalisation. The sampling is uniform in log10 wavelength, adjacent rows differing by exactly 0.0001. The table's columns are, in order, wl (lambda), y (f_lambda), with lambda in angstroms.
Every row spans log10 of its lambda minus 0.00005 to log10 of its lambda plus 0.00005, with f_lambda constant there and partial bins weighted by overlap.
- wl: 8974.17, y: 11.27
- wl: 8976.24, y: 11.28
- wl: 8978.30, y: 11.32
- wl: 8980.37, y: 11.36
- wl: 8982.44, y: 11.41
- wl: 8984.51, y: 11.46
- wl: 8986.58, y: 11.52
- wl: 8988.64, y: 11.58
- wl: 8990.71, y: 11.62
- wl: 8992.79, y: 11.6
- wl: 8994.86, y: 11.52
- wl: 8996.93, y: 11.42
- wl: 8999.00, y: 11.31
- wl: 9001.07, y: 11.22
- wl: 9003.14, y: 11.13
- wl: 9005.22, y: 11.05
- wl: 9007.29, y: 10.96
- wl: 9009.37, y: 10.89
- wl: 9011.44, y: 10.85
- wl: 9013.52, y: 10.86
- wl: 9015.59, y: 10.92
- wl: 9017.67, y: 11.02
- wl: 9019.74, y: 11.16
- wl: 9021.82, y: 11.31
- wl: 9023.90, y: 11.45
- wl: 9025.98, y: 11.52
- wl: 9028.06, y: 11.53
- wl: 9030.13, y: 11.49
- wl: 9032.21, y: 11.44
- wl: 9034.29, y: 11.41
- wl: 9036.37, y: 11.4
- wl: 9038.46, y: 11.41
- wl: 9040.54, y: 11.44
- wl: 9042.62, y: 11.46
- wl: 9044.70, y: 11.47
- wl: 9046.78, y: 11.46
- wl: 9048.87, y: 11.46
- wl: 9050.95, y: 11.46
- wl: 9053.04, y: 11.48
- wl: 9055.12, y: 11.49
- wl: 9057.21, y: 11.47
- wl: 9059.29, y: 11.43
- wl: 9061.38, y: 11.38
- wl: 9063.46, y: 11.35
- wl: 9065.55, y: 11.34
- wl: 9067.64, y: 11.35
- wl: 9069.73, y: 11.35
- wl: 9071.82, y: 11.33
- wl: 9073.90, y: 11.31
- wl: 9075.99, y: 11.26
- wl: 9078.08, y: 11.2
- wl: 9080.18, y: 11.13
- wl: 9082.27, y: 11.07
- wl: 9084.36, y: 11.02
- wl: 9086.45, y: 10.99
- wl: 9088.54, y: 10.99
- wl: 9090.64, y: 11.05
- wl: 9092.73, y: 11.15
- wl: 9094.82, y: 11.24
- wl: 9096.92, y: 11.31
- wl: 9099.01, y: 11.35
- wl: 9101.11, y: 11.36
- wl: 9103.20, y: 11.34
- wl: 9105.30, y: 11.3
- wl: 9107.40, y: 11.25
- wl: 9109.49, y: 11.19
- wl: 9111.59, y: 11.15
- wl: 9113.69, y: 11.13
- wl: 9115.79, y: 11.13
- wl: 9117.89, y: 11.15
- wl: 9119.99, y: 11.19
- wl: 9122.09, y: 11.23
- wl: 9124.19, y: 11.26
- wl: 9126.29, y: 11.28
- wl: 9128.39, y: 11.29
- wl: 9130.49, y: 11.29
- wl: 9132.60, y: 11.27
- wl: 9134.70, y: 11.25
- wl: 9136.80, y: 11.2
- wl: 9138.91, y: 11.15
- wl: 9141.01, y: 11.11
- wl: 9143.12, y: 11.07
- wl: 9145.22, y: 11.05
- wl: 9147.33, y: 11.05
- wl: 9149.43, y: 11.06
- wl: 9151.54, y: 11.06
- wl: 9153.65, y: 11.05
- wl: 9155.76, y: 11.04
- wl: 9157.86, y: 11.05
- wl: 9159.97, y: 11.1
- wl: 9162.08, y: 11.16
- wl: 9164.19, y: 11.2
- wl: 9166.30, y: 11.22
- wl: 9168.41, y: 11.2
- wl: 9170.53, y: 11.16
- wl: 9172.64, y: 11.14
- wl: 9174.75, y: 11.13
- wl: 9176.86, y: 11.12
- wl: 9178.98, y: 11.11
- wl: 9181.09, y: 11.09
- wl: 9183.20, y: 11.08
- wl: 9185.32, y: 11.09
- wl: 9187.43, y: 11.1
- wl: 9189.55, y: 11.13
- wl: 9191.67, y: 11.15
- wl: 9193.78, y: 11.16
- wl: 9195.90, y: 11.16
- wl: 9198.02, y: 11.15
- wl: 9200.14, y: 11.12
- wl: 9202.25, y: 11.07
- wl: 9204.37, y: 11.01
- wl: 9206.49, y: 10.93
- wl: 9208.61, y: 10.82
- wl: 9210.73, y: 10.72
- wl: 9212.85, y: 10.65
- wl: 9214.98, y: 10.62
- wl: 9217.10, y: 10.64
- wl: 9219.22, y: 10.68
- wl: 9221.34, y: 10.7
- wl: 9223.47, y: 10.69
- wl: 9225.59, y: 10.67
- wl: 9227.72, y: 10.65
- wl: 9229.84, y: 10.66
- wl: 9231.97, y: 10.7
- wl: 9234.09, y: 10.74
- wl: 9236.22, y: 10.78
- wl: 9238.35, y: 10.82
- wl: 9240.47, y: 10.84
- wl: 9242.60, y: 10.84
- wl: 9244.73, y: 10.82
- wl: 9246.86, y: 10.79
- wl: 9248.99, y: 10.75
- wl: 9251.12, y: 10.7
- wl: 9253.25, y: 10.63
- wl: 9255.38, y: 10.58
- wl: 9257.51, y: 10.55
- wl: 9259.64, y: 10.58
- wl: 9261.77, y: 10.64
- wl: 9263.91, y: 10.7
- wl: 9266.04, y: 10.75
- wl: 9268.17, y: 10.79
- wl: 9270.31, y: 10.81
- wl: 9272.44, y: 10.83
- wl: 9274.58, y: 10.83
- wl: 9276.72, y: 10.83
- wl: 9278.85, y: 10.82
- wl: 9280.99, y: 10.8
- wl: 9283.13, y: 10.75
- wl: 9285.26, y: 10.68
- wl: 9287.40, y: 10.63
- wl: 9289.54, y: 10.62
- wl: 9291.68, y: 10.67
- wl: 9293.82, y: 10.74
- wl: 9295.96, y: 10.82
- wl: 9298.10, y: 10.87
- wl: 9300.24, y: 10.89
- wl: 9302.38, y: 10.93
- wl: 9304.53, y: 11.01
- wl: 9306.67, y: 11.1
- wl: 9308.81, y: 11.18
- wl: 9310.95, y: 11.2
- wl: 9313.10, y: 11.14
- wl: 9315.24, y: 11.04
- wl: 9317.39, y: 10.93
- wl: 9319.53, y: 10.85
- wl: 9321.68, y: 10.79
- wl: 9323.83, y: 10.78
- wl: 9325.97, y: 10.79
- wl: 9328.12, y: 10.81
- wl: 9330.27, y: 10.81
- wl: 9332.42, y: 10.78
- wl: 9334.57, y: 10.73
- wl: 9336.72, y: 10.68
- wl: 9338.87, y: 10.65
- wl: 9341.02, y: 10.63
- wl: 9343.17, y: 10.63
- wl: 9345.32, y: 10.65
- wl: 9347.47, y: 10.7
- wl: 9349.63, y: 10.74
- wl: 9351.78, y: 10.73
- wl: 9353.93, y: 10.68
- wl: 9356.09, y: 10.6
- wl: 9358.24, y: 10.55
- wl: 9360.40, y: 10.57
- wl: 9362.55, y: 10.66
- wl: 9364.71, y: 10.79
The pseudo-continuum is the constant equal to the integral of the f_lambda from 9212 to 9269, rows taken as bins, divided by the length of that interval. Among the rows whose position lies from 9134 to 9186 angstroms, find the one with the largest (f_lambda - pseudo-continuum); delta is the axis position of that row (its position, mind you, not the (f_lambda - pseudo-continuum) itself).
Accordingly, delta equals 9134.70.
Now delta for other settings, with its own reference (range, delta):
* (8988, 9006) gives 8990.71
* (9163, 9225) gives 9166.30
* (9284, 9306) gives 9304.53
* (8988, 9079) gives 8990.71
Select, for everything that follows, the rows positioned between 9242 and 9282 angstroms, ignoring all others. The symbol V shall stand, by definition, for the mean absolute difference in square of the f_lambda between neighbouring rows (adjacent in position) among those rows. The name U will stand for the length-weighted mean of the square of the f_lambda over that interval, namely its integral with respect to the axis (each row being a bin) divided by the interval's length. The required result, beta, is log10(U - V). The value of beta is 2.06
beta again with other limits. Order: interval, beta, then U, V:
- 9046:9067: 2.11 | 131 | 0.46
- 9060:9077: 2.11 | 129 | 0.45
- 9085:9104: 2.09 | 125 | 1.09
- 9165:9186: 2.09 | 124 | 0.37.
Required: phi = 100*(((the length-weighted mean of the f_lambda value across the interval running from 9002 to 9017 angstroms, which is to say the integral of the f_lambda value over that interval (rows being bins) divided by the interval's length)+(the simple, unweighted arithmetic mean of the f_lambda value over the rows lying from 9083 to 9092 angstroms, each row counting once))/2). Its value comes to 1098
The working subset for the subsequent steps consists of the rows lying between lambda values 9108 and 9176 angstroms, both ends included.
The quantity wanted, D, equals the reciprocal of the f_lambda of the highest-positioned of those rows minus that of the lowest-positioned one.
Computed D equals 0.0005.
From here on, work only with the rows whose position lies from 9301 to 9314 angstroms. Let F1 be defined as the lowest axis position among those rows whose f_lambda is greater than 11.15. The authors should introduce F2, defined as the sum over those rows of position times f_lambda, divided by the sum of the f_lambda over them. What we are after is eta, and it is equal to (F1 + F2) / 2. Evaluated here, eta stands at 9308.3 angstroms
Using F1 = 9308.81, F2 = 9307.8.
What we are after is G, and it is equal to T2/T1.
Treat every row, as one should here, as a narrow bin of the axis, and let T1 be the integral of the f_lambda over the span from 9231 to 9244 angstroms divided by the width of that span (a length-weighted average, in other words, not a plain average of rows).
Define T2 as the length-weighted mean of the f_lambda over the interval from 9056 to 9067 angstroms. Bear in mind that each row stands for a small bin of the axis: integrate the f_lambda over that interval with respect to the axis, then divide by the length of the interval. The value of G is 1.06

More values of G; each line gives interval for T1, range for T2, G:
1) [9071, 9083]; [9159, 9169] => 1.00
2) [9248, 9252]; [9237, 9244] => 1.01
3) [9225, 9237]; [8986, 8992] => 1.08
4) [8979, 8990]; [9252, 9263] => 0.92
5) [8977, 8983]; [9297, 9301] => 0.96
